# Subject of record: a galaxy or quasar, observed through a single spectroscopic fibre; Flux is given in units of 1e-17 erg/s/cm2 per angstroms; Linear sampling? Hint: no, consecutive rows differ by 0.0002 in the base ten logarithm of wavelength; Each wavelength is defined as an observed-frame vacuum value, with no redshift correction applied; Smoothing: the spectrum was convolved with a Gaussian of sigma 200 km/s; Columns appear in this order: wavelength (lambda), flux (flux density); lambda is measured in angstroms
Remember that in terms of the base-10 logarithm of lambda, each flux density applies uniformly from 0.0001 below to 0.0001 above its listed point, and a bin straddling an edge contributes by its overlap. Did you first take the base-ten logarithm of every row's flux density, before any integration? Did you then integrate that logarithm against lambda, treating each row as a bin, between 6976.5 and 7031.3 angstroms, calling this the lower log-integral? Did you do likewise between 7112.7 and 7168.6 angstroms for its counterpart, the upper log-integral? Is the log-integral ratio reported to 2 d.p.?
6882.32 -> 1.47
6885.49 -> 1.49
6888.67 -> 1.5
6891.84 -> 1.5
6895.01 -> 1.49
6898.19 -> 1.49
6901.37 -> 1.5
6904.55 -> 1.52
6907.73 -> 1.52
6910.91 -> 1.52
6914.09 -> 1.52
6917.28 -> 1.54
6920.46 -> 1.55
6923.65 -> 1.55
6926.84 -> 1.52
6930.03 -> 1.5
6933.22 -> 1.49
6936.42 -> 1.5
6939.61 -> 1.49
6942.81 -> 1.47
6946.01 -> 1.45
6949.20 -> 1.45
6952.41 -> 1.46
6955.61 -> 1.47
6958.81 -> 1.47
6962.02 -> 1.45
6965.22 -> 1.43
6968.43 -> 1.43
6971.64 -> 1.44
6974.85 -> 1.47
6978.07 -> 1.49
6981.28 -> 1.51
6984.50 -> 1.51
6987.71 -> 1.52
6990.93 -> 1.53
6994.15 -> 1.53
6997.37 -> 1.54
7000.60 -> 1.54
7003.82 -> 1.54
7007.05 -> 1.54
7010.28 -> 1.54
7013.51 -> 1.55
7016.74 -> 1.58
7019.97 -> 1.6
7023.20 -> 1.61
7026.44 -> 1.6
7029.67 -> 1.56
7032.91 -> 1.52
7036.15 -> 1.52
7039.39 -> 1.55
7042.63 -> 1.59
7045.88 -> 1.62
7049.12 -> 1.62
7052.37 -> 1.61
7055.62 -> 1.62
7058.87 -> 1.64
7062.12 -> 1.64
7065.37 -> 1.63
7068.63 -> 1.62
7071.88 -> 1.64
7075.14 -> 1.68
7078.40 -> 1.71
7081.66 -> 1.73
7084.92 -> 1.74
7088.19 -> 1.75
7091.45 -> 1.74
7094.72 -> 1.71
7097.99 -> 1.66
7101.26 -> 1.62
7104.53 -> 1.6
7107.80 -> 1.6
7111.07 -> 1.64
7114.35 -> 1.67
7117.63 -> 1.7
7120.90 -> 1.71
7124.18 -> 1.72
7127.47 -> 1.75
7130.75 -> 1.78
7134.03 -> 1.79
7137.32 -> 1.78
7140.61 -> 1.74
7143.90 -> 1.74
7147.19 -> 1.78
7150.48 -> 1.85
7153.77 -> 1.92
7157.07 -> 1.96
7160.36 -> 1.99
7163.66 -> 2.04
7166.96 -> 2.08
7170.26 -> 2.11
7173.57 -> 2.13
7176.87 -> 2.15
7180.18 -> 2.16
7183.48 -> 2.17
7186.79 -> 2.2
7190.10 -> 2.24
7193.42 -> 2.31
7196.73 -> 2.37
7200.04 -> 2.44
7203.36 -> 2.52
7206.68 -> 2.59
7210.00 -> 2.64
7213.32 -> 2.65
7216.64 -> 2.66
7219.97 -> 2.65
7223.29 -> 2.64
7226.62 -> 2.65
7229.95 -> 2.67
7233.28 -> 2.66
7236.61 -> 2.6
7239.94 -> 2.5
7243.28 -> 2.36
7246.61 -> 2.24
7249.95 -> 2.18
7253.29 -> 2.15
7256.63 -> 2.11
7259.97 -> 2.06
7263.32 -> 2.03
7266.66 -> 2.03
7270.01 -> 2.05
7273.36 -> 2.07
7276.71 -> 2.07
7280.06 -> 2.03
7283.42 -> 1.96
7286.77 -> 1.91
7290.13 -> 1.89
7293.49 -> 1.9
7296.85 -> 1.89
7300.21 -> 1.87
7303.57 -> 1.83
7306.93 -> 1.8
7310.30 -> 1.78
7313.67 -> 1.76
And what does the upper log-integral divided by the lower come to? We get 1.40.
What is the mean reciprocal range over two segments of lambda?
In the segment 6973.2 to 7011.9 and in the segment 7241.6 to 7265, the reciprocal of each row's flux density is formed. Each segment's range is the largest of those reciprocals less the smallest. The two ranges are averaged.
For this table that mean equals 0.05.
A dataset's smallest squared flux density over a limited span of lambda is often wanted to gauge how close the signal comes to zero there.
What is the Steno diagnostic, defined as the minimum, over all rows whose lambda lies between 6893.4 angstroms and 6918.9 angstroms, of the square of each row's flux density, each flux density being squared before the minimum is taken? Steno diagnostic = 2.2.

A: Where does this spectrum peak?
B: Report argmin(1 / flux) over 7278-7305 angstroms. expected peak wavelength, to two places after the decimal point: 7280.06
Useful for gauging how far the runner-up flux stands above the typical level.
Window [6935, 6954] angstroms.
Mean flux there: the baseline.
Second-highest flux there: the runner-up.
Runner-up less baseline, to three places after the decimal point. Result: 0.020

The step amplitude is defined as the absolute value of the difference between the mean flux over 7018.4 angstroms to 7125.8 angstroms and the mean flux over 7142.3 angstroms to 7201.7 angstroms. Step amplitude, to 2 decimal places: 0.45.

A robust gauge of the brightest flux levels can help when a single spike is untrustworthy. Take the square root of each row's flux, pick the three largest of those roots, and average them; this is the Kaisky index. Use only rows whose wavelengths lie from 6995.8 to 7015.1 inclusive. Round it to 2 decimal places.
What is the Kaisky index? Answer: 1.24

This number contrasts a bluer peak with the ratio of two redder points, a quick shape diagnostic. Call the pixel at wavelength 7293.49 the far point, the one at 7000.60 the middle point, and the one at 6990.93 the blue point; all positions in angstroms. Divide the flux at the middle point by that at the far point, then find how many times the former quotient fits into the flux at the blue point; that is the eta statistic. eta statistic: 1.9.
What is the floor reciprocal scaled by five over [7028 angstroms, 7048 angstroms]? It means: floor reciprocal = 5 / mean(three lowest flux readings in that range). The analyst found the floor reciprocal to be 3.3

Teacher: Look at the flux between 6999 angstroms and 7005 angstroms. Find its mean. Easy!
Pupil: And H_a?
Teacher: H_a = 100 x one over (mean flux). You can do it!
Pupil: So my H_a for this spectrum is 65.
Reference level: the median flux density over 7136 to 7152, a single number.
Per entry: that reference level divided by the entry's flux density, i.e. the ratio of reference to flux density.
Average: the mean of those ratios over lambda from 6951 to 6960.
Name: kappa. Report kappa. 1.21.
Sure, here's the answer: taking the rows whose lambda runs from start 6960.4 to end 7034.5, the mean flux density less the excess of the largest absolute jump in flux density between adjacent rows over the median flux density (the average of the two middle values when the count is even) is 3.01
